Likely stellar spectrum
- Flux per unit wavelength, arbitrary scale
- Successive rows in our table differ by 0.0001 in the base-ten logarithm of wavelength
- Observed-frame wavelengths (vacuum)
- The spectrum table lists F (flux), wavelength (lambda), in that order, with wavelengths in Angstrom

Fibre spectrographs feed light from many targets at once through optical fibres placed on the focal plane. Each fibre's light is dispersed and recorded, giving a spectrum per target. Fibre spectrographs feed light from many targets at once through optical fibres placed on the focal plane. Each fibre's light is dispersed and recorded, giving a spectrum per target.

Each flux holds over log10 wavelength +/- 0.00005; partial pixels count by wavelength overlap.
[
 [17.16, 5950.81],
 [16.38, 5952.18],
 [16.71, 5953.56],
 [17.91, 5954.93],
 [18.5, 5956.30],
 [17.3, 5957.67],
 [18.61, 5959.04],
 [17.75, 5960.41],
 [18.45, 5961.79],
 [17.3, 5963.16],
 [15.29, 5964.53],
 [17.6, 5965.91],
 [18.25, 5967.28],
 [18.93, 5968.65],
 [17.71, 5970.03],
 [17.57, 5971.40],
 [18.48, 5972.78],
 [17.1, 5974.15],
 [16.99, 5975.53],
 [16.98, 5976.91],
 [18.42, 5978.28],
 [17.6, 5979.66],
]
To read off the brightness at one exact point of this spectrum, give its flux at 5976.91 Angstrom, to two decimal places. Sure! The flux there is 16.98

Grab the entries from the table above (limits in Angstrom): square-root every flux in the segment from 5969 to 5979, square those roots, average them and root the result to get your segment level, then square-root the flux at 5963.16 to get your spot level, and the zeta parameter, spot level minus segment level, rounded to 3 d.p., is -0.037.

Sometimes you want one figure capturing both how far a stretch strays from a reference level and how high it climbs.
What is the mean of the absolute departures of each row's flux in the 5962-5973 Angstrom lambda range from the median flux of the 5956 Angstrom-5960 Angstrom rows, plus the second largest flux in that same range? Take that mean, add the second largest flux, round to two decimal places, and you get 19.45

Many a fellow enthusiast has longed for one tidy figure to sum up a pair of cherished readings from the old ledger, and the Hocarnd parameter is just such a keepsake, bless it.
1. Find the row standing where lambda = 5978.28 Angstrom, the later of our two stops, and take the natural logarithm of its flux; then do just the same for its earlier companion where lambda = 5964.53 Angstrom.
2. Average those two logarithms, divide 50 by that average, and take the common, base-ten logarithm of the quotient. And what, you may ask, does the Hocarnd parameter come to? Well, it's 1.25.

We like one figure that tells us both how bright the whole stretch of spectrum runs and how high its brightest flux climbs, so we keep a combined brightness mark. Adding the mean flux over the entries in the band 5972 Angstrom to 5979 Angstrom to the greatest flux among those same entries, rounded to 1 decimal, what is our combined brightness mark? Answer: 36.1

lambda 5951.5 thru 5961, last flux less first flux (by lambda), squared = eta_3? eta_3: 1.9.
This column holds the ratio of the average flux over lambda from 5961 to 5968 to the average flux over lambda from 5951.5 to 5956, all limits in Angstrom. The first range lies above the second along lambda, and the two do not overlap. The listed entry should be 1.02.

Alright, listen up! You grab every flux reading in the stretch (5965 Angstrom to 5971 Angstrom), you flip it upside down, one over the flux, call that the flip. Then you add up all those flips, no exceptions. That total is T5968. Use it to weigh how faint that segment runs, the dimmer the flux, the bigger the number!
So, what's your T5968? 0.221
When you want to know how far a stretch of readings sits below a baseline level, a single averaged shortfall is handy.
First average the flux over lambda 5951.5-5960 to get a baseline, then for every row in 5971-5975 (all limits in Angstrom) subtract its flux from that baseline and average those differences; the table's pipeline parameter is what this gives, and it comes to -0.1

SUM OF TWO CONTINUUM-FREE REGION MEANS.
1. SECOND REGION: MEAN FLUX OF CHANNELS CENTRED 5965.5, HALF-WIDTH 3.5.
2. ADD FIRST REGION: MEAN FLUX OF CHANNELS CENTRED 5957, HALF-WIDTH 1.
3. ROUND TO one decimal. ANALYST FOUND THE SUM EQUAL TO 35.4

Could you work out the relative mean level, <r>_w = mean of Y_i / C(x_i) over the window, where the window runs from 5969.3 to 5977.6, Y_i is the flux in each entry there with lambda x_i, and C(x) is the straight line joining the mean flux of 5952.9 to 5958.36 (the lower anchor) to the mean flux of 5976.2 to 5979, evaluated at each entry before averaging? 0.99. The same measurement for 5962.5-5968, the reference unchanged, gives 0.97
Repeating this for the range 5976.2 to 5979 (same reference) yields 1.00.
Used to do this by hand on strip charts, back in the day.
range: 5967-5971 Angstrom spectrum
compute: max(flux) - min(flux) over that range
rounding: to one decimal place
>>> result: 1.2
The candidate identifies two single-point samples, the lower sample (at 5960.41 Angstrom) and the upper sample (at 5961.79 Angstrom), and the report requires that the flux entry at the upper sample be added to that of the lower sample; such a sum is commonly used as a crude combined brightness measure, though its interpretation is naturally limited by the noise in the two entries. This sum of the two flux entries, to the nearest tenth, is 36.2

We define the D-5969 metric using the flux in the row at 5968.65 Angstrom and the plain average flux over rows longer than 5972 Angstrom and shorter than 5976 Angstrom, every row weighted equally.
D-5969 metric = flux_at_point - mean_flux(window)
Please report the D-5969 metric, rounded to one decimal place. 1.4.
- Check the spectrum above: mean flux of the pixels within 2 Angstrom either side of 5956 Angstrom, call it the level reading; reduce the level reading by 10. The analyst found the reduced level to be 7.9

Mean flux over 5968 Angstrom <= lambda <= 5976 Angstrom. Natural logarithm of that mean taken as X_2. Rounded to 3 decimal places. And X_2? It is 2.879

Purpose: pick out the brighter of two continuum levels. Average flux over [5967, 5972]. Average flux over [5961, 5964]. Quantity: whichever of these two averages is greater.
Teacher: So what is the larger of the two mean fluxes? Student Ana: 18.1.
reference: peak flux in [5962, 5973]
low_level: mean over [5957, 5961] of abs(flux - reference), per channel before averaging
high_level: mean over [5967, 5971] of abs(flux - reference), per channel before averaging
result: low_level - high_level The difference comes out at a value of 0.4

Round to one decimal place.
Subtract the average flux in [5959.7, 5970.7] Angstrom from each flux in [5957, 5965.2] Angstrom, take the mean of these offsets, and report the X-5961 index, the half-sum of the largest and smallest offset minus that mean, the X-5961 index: -0.5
